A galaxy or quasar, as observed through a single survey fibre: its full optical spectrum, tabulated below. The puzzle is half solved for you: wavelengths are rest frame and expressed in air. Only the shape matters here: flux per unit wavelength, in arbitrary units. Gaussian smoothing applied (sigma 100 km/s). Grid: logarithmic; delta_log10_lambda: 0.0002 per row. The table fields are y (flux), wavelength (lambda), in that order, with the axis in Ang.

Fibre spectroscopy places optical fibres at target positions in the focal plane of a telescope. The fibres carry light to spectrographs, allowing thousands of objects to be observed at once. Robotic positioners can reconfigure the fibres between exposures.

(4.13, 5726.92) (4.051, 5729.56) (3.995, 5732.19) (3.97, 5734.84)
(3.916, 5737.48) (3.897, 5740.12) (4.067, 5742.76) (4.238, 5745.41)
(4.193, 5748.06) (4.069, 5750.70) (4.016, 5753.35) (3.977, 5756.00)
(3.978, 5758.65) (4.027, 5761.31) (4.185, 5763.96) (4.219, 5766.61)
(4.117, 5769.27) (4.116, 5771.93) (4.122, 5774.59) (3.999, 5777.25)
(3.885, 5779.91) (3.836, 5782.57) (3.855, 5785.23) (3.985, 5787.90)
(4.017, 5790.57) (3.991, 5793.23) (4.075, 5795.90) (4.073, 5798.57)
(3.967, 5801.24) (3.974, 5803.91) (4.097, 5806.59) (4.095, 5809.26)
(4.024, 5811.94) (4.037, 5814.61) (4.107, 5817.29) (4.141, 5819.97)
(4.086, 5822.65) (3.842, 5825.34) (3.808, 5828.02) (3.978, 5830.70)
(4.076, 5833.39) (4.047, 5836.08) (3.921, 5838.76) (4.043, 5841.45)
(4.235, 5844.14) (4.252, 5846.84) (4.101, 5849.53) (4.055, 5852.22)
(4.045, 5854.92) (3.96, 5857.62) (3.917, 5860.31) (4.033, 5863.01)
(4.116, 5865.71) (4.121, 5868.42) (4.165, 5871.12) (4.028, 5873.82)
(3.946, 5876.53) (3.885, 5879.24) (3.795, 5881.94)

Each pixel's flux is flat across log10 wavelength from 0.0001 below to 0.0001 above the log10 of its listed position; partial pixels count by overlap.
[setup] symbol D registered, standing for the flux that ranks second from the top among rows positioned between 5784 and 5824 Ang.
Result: 4.107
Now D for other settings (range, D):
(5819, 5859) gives 4.235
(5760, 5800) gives 4.185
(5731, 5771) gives 4.219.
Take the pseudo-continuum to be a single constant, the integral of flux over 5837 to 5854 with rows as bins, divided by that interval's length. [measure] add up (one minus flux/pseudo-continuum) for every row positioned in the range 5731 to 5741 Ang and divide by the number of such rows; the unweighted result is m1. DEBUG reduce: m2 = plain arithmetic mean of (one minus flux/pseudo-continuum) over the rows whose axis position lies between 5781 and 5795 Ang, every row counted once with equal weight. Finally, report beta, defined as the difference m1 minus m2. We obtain 0.00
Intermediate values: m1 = 0.038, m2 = 0.040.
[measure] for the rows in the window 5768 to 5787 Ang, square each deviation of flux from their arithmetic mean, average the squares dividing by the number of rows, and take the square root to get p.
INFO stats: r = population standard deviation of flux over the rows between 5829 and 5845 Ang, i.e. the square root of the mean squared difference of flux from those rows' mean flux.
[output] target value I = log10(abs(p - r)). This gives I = -1.63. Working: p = 0.12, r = 0.097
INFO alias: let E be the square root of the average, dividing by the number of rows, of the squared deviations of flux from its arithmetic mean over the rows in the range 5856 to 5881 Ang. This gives 0.093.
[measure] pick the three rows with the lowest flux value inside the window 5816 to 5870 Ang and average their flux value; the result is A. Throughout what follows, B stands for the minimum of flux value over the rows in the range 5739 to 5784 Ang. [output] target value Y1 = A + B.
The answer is 7.69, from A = 3.86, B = 3.836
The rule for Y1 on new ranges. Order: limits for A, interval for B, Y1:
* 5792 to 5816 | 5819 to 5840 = 7.79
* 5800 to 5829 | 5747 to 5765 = 7.85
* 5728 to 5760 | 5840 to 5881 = 7.81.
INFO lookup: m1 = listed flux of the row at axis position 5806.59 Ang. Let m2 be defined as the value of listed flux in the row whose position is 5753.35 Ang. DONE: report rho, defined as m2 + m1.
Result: 8.113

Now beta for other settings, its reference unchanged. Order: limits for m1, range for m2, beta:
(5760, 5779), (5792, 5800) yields -0.02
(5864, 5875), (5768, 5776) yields 0.00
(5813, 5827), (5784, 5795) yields -0.02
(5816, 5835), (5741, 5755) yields 0.03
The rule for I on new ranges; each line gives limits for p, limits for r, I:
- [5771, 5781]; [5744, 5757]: -2.45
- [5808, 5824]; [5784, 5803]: -1.54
